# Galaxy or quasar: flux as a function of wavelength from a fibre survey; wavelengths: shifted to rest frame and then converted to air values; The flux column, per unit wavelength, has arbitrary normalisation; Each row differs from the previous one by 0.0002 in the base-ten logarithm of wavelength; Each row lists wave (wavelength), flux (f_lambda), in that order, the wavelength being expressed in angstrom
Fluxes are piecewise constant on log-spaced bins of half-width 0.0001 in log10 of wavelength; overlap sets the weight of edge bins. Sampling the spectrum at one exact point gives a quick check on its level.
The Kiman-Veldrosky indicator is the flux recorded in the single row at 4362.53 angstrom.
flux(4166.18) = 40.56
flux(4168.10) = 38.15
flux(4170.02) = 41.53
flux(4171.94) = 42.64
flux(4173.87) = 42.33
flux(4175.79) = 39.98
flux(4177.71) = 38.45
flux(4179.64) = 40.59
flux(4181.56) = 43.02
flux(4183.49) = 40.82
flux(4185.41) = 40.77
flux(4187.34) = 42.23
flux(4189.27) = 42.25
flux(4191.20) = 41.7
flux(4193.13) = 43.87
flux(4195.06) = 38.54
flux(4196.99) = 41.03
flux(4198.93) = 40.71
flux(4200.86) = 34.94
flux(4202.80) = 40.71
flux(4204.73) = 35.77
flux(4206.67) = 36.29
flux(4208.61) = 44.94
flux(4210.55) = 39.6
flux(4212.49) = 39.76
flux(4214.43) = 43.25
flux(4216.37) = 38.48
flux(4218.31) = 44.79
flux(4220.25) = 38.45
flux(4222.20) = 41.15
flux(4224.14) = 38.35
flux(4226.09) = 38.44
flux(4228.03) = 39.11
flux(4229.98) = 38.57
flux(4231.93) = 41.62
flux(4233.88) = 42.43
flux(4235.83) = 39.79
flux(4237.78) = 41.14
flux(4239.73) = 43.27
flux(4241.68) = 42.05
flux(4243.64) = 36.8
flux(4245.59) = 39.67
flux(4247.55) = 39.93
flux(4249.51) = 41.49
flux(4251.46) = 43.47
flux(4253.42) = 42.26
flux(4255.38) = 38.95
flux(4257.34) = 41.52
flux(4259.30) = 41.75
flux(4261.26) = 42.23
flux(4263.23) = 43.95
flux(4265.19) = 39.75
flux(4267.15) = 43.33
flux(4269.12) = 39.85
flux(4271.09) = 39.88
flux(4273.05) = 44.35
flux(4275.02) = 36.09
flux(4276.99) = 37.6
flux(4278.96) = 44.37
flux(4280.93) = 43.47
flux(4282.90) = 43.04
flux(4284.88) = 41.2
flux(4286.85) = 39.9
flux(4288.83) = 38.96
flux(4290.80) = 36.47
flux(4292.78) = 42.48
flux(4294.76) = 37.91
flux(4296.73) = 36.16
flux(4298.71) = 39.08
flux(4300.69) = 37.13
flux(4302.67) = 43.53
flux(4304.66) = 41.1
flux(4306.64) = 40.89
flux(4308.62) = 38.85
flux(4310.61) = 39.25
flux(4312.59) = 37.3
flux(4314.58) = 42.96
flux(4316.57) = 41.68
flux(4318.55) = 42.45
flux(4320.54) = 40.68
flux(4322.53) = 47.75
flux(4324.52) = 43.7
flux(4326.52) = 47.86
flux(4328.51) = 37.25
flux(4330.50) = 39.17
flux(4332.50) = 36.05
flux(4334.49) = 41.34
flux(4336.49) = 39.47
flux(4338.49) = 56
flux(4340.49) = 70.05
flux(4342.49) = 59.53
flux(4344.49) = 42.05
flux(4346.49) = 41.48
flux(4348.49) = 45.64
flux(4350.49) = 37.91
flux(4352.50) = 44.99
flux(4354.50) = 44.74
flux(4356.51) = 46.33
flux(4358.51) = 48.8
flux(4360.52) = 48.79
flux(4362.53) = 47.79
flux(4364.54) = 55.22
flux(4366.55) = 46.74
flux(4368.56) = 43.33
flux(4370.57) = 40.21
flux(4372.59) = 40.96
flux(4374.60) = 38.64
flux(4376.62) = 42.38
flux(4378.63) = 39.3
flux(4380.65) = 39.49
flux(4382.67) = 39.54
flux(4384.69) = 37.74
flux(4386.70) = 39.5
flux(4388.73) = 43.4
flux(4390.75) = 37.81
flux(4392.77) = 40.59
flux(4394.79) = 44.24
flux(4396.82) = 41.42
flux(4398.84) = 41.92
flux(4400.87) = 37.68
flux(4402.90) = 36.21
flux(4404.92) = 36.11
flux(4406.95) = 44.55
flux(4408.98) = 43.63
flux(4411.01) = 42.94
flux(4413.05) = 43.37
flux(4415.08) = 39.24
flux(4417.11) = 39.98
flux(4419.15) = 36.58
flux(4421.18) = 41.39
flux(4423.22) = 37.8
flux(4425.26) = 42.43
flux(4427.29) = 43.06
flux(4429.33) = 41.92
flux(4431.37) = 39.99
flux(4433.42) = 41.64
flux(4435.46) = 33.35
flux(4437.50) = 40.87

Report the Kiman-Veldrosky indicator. 47.79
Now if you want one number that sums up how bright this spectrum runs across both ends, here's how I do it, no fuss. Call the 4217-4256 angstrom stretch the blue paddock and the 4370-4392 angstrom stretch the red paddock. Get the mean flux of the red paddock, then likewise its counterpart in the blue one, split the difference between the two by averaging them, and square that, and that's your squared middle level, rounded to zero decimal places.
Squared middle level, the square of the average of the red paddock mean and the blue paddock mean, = 1620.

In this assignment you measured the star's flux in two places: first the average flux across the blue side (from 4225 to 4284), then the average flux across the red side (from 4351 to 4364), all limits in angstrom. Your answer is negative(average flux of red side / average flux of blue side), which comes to -1.14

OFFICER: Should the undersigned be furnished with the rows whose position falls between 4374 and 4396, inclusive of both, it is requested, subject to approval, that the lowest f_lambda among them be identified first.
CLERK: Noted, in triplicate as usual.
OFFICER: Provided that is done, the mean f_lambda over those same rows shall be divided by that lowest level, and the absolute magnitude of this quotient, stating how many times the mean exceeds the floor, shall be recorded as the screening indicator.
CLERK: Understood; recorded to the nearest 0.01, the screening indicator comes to 1.07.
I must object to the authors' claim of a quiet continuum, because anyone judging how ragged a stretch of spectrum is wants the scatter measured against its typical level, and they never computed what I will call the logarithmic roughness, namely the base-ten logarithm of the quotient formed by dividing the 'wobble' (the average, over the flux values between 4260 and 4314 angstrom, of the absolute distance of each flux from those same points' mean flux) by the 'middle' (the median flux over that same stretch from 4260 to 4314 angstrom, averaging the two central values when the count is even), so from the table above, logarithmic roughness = -1.25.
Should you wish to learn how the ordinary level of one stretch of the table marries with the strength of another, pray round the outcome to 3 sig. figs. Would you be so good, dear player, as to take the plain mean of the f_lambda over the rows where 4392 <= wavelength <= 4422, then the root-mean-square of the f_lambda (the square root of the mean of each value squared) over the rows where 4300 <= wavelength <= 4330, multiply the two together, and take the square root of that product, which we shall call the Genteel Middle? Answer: 41.1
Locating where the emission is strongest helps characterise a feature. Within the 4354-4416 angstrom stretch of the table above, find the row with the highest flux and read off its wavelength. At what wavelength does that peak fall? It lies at 4364.54 angstrom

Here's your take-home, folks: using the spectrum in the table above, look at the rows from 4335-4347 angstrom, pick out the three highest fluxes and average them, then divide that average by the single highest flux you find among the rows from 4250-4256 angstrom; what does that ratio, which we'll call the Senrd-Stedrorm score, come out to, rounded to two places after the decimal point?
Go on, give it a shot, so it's 1.42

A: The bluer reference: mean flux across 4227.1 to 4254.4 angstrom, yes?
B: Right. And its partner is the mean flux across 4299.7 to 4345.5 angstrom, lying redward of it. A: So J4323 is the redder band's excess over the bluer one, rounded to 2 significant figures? 2.9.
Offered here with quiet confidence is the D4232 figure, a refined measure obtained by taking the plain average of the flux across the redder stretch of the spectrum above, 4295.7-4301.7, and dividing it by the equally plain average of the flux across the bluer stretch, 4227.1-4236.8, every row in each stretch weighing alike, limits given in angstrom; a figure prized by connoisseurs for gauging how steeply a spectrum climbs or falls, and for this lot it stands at 0.93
